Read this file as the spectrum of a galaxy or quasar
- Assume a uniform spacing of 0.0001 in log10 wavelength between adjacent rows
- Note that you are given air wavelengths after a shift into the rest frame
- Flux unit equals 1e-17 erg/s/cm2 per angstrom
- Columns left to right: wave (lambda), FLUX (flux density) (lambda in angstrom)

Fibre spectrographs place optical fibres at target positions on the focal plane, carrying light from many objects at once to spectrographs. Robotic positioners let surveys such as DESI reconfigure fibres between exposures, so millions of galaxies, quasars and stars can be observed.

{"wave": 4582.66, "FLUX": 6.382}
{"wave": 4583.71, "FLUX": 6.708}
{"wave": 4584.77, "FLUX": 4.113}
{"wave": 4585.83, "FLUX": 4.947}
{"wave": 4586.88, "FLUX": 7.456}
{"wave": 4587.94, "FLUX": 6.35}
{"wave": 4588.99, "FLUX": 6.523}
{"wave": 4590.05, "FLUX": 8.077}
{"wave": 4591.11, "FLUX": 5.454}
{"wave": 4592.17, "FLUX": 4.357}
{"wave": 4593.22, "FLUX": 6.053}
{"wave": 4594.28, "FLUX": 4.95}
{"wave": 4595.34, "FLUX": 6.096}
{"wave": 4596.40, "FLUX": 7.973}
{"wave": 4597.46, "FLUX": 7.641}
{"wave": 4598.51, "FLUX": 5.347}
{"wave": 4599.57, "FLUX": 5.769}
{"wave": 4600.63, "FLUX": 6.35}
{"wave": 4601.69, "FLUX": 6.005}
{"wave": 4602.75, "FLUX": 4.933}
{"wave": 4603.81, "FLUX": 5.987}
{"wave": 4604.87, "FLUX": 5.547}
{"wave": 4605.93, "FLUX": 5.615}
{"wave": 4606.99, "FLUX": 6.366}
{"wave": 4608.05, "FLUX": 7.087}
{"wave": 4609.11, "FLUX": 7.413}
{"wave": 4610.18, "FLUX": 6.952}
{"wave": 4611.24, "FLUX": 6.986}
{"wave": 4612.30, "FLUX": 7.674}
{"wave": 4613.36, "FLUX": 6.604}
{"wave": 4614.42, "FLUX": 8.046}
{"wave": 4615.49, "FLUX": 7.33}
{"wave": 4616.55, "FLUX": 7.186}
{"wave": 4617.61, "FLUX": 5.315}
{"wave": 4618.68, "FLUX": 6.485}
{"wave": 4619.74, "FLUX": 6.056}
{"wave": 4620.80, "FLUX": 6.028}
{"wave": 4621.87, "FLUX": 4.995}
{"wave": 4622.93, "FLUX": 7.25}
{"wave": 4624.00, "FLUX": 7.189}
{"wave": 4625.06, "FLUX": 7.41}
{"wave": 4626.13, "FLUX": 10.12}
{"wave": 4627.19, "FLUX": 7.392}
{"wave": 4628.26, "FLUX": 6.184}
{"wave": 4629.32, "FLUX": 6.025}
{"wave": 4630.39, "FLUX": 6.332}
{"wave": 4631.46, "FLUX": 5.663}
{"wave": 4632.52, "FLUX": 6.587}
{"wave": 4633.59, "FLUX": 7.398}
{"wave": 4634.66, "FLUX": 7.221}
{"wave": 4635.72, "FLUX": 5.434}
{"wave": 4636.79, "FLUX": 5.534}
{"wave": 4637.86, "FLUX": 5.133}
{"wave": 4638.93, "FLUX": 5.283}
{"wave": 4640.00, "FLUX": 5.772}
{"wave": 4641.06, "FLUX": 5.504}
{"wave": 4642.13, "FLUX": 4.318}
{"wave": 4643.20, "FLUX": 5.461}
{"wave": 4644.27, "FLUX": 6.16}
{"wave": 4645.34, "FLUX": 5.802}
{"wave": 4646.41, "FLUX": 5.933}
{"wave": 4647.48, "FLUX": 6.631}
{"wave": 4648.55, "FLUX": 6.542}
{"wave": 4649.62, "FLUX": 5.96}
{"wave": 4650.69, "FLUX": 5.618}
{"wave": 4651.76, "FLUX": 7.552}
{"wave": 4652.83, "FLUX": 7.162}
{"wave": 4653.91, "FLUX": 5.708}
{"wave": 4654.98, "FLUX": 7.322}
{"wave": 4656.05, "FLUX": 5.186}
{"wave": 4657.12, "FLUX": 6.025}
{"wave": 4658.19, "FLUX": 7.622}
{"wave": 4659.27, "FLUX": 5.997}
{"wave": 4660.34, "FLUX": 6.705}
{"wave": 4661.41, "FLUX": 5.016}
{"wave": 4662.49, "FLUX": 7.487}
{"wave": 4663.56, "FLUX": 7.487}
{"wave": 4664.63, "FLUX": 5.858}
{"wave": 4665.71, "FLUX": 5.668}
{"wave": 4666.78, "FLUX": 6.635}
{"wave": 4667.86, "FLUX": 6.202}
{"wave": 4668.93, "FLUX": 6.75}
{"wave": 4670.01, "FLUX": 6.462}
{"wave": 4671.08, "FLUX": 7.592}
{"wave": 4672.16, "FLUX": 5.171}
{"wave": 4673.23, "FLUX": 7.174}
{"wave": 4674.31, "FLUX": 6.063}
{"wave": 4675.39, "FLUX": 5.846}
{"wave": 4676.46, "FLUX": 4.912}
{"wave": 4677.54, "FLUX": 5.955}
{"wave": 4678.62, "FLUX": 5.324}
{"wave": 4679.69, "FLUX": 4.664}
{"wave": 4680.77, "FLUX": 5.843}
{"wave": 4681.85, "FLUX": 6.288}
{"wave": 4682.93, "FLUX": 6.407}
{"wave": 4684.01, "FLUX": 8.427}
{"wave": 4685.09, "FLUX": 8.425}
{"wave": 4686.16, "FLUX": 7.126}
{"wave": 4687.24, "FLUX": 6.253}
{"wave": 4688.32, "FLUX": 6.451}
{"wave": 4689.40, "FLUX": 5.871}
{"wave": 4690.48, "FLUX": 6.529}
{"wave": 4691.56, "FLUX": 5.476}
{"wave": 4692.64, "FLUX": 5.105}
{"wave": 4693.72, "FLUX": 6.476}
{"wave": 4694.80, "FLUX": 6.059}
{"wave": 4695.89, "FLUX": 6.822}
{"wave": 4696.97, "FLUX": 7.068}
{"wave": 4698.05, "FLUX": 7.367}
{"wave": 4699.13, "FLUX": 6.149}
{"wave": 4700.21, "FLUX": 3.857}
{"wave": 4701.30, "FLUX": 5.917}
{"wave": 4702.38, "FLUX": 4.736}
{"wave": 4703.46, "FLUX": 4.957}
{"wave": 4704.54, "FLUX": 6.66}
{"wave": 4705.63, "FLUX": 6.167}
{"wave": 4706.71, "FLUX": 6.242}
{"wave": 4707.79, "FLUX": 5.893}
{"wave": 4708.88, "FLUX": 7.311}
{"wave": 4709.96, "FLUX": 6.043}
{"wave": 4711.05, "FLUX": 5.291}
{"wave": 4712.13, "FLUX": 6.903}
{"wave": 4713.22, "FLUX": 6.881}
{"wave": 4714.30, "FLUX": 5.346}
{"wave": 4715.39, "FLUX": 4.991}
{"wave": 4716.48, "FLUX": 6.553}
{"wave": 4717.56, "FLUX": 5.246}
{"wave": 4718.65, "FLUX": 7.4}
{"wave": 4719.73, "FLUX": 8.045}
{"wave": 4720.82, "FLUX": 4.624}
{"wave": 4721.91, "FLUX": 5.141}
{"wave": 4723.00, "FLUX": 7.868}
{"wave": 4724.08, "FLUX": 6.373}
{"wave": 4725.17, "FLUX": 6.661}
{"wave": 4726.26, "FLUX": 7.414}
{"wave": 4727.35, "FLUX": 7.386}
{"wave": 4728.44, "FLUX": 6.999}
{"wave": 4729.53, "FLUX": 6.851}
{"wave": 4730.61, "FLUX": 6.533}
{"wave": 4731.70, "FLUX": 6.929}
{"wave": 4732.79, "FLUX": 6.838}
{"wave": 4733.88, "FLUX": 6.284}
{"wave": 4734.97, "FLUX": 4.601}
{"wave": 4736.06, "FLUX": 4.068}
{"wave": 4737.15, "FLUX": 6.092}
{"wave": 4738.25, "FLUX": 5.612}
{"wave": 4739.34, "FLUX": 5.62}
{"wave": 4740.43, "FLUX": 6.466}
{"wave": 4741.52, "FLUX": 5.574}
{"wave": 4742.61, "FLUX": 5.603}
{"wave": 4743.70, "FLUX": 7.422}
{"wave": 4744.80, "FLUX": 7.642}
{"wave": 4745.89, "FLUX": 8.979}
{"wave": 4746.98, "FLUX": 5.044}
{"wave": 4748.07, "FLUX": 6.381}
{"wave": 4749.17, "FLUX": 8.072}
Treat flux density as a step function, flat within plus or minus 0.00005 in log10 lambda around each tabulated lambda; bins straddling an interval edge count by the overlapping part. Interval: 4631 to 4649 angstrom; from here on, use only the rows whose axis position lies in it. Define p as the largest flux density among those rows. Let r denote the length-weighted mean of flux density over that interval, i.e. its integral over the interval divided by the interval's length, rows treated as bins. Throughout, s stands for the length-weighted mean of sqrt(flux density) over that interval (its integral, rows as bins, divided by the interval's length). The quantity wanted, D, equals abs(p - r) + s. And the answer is 3.9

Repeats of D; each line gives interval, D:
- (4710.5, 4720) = 4.3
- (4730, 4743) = 3.5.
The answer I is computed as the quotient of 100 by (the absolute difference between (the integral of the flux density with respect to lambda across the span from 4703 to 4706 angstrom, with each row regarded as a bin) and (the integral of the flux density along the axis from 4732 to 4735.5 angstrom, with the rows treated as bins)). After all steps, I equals 32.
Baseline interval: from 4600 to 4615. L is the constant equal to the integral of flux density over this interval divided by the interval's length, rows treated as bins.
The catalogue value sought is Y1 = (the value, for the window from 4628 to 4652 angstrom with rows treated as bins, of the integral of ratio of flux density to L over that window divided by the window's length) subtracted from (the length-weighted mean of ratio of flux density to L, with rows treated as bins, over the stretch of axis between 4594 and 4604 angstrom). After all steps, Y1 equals 0.02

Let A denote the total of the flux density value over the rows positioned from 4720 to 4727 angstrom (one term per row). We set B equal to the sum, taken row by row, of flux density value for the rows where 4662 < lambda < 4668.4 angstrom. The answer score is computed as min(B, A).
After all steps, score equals 38.1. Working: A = 38.1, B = 39.3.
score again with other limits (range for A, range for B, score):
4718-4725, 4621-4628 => 39.5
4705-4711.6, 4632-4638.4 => 36.9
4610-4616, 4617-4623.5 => 36.1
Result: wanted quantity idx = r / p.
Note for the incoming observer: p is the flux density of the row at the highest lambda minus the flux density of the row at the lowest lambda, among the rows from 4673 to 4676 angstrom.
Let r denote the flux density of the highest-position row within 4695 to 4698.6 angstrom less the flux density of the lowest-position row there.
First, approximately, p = -1.3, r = 0.5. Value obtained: -0.4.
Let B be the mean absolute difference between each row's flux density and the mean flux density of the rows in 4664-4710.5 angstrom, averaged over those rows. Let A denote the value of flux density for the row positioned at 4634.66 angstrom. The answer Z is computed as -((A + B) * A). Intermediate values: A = 7.221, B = 0.7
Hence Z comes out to -57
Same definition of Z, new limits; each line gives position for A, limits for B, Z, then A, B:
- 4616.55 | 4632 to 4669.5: -57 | 7.186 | 0.7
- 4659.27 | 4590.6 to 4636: -41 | 5.997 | 0.8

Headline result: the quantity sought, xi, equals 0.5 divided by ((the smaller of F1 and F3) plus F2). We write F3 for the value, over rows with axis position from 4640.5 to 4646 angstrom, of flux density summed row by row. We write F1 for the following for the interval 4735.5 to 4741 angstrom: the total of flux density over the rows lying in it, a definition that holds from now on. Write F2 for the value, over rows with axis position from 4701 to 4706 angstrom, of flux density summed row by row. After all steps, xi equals 0.0090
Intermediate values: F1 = 28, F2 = 28.4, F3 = 27.2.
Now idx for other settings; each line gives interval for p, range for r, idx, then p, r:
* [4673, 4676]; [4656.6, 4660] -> 0.0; -1.3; 0.0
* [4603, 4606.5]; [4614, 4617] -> 2.3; -0.4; -0.9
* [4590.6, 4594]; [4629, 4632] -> -0.6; 0.6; -0.4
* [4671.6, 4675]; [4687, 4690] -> -0.4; 0.9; -0.4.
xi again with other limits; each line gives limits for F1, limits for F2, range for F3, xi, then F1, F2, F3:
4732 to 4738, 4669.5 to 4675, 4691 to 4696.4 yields 0.0083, 28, 32.5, 29.9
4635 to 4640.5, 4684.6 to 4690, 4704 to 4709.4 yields 0.0082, 27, 34.1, 32.3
